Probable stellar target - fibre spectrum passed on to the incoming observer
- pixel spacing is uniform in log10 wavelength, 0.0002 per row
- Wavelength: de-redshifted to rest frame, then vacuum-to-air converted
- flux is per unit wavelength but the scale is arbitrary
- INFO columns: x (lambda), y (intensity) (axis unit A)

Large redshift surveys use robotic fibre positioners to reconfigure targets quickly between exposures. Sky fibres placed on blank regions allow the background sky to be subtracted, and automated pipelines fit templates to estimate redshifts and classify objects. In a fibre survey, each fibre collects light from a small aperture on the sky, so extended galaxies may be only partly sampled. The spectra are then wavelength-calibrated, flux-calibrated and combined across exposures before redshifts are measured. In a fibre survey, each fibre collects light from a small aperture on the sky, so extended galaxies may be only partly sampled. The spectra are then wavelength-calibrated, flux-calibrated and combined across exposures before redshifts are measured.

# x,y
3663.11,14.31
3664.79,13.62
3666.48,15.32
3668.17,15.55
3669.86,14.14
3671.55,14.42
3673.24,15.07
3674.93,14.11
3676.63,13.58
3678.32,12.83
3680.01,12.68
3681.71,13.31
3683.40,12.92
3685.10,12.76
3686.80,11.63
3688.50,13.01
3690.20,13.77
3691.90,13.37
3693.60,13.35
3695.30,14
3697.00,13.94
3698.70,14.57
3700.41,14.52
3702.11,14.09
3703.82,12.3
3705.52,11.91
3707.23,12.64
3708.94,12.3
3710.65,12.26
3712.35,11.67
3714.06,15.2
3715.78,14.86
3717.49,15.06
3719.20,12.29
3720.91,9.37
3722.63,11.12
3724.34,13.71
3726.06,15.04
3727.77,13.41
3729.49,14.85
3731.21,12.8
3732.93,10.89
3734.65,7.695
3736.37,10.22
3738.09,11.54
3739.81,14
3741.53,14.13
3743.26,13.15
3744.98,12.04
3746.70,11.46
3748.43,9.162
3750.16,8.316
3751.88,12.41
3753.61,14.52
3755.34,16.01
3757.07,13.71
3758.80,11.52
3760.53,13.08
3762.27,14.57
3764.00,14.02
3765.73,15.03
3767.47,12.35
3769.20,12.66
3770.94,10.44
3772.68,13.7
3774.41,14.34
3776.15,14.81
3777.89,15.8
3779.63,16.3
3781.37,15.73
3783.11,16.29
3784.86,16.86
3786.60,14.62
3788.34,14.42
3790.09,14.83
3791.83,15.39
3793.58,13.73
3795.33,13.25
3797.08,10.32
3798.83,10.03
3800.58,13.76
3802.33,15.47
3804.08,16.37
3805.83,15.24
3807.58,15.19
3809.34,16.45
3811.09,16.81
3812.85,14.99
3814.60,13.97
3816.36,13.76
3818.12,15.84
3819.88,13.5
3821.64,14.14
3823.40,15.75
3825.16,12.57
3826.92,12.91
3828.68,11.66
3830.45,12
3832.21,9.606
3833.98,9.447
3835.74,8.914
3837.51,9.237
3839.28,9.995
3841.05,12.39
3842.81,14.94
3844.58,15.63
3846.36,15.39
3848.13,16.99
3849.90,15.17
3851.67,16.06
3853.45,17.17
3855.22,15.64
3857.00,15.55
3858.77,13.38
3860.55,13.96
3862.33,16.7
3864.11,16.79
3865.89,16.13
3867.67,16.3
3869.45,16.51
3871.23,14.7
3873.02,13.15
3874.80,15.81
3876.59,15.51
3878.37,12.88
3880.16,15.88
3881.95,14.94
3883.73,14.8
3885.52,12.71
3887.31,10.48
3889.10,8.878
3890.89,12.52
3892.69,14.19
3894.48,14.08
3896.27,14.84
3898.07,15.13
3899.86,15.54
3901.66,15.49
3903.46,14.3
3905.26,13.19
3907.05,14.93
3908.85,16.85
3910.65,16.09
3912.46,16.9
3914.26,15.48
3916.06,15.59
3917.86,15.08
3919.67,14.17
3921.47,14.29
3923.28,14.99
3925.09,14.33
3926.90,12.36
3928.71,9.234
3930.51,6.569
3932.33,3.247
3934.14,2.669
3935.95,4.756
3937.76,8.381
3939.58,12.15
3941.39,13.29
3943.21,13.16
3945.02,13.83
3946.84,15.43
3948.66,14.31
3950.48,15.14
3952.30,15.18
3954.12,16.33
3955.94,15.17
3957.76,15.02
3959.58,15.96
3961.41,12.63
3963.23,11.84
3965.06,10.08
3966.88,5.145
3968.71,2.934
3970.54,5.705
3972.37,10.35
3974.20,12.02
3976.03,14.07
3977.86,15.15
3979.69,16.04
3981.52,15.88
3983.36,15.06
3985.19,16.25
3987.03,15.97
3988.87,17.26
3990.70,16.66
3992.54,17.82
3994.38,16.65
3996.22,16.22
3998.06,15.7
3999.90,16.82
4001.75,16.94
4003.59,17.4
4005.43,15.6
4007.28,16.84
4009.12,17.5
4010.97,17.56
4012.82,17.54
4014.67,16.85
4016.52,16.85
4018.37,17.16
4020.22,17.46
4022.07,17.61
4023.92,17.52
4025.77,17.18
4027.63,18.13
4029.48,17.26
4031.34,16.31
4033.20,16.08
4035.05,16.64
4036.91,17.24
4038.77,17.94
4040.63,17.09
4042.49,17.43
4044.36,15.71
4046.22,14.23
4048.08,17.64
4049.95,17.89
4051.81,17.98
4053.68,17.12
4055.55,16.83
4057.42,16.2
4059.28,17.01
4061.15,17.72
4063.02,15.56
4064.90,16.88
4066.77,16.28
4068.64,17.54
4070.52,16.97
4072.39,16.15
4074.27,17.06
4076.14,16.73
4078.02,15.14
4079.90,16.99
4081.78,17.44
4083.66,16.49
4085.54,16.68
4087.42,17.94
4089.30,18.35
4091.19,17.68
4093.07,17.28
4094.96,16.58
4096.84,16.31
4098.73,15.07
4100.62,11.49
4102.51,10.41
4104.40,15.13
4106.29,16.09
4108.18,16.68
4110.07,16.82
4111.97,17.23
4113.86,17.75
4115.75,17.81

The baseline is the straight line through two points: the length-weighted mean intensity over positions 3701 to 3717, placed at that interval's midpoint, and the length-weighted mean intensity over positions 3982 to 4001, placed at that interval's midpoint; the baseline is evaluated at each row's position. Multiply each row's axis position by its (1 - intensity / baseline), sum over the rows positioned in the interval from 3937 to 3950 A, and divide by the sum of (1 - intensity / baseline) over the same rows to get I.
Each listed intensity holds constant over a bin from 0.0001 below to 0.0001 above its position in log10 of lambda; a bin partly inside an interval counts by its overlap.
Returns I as 3941.0 A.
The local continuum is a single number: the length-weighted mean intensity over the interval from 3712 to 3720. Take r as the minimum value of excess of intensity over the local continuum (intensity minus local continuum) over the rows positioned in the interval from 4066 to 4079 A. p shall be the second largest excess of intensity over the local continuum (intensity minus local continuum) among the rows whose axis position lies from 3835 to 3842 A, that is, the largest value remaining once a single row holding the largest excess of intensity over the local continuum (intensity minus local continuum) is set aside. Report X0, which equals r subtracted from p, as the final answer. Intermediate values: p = -4.0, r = 1.2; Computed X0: -5.1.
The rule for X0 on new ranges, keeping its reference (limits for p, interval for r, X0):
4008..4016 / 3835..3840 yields 8.6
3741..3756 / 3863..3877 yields 1.4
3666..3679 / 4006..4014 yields -1.5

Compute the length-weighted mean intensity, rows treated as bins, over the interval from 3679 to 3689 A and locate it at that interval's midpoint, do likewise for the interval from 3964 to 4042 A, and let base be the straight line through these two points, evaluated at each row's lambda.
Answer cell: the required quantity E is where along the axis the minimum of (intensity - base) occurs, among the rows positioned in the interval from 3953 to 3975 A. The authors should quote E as 3968.71 A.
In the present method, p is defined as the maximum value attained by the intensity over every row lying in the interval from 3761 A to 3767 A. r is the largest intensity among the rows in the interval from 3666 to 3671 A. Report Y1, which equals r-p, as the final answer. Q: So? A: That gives 0.5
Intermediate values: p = 15.03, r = 15.55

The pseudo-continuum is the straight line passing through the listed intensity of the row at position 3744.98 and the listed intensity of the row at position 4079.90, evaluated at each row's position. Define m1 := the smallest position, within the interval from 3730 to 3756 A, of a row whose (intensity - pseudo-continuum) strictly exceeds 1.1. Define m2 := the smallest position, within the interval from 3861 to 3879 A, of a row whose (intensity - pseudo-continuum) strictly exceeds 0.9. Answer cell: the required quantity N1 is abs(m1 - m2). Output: 122.5 A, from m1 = 3739.81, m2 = 3862.33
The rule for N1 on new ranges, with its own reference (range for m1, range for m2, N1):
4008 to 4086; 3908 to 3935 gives 100.3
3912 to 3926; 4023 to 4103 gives 111.5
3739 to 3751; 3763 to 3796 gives 24.2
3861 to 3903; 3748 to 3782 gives 108.7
